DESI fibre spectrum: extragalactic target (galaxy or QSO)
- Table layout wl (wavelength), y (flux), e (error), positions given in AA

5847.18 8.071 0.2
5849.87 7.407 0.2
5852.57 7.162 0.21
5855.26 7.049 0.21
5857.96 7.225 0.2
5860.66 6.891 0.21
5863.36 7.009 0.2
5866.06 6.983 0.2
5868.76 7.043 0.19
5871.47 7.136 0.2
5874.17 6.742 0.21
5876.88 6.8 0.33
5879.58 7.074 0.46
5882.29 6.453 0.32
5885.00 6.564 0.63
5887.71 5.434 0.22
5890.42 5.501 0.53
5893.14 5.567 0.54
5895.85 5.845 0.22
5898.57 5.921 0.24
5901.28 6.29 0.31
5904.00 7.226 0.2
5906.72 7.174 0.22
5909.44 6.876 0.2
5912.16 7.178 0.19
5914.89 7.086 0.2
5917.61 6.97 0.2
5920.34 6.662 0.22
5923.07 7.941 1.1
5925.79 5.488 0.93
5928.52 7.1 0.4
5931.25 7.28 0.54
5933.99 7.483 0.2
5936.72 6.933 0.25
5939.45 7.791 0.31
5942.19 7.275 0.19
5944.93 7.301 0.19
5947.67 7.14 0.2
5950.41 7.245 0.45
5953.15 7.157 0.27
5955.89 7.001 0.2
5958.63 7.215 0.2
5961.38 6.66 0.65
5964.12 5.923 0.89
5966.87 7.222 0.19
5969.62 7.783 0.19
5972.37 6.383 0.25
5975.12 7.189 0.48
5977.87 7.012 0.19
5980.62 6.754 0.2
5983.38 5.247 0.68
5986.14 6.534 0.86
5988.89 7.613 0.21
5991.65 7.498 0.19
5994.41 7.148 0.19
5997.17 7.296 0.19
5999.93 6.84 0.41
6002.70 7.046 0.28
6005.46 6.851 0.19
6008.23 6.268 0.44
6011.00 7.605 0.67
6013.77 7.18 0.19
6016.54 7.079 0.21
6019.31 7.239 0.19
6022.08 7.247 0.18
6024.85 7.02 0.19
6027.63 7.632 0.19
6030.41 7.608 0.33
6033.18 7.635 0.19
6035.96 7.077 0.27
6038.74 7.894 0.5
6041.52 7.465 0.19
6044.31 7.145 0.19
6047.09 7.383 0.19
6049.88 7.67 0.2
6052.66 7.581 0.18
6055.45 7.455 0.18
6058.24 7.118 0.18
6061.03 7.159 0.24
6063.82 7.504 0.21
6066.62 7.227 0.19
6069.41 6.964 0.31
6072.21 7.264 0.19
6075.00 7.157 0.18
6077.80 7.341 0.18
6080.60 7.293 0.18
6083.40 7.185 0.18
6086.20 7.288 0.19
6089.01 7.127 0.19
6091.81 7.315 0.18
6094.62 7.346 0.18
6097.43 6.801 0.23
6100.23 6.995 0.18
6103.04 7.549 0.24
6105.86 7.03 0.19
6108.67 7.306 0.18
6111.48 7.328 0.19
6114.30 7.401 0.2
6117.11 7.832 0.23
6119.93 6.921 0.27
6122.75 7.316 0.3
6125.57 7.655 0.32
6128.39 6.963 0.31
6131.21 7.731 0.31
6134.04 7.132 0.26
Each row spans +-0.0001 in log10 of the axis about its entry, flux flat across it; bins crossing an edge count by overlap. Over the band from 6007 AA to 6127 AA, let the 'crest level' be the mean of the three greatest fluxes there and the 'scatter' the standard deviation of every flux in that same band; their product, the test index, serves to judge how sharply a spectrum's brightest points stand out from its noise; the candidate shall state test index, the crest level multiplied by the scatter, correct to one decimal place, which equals 2.3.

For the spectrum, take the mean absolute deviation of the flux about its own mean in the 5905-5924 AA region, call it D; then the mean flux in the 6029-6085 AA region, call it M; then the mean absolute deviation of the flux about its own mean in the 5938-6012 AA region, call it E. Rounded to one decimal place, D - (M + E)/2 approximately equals -3.6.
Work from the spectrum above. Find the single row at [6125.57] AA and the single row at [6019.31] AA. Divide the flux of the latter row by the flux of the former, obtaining 0.95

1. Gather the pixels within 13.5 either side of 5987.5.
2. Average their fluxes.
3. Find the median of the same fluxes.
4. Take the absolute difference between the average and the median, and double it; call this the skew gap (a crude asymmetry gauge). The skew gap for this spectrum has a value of 0.33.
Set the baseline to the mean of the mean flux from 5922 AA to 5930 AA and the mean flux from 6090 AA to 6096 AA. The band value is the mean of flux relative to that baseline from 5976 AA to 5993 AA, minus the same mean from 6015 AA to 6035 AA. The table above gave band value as -0.6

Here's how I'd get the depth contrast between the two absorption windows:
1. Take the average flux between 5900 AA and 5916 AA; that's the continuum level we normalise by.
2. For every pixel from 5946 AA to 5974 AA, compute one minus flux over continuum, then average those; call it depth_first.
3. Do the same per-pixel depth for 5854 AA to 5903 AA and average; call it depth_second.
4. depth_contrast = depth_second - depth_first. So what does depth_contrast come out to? 0.064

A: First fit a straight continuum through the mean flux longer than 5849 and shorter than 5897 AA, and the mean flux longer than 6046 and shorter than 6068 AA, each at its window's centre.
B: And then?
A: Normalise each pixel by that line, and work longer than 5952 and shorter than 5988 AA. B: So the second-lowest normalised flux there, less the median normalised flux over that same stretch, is -0.15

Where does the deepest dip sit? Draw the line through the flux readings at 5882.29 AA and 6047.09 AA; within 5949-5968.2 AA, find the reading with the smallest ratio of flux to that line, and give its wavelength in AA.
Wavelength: 5964.12 AA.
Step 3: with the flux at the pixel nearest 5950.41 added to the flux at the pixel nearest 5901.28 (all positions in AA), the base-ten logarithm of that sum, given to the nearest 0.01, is 1.13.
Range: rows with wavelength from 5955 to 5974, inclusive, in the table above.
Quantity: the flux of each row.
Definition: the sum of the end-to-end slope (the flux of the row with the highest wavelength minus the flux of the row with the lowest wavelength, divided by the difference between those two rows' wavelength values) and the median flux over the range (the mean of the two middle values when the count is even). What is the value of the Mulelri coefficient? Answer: 6.96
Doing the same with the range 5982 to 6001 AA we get 7.24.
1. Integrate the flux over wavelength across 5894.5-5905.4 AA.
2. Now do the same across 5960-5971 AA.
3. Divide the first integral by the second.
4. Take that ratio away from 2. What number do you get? 1.09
